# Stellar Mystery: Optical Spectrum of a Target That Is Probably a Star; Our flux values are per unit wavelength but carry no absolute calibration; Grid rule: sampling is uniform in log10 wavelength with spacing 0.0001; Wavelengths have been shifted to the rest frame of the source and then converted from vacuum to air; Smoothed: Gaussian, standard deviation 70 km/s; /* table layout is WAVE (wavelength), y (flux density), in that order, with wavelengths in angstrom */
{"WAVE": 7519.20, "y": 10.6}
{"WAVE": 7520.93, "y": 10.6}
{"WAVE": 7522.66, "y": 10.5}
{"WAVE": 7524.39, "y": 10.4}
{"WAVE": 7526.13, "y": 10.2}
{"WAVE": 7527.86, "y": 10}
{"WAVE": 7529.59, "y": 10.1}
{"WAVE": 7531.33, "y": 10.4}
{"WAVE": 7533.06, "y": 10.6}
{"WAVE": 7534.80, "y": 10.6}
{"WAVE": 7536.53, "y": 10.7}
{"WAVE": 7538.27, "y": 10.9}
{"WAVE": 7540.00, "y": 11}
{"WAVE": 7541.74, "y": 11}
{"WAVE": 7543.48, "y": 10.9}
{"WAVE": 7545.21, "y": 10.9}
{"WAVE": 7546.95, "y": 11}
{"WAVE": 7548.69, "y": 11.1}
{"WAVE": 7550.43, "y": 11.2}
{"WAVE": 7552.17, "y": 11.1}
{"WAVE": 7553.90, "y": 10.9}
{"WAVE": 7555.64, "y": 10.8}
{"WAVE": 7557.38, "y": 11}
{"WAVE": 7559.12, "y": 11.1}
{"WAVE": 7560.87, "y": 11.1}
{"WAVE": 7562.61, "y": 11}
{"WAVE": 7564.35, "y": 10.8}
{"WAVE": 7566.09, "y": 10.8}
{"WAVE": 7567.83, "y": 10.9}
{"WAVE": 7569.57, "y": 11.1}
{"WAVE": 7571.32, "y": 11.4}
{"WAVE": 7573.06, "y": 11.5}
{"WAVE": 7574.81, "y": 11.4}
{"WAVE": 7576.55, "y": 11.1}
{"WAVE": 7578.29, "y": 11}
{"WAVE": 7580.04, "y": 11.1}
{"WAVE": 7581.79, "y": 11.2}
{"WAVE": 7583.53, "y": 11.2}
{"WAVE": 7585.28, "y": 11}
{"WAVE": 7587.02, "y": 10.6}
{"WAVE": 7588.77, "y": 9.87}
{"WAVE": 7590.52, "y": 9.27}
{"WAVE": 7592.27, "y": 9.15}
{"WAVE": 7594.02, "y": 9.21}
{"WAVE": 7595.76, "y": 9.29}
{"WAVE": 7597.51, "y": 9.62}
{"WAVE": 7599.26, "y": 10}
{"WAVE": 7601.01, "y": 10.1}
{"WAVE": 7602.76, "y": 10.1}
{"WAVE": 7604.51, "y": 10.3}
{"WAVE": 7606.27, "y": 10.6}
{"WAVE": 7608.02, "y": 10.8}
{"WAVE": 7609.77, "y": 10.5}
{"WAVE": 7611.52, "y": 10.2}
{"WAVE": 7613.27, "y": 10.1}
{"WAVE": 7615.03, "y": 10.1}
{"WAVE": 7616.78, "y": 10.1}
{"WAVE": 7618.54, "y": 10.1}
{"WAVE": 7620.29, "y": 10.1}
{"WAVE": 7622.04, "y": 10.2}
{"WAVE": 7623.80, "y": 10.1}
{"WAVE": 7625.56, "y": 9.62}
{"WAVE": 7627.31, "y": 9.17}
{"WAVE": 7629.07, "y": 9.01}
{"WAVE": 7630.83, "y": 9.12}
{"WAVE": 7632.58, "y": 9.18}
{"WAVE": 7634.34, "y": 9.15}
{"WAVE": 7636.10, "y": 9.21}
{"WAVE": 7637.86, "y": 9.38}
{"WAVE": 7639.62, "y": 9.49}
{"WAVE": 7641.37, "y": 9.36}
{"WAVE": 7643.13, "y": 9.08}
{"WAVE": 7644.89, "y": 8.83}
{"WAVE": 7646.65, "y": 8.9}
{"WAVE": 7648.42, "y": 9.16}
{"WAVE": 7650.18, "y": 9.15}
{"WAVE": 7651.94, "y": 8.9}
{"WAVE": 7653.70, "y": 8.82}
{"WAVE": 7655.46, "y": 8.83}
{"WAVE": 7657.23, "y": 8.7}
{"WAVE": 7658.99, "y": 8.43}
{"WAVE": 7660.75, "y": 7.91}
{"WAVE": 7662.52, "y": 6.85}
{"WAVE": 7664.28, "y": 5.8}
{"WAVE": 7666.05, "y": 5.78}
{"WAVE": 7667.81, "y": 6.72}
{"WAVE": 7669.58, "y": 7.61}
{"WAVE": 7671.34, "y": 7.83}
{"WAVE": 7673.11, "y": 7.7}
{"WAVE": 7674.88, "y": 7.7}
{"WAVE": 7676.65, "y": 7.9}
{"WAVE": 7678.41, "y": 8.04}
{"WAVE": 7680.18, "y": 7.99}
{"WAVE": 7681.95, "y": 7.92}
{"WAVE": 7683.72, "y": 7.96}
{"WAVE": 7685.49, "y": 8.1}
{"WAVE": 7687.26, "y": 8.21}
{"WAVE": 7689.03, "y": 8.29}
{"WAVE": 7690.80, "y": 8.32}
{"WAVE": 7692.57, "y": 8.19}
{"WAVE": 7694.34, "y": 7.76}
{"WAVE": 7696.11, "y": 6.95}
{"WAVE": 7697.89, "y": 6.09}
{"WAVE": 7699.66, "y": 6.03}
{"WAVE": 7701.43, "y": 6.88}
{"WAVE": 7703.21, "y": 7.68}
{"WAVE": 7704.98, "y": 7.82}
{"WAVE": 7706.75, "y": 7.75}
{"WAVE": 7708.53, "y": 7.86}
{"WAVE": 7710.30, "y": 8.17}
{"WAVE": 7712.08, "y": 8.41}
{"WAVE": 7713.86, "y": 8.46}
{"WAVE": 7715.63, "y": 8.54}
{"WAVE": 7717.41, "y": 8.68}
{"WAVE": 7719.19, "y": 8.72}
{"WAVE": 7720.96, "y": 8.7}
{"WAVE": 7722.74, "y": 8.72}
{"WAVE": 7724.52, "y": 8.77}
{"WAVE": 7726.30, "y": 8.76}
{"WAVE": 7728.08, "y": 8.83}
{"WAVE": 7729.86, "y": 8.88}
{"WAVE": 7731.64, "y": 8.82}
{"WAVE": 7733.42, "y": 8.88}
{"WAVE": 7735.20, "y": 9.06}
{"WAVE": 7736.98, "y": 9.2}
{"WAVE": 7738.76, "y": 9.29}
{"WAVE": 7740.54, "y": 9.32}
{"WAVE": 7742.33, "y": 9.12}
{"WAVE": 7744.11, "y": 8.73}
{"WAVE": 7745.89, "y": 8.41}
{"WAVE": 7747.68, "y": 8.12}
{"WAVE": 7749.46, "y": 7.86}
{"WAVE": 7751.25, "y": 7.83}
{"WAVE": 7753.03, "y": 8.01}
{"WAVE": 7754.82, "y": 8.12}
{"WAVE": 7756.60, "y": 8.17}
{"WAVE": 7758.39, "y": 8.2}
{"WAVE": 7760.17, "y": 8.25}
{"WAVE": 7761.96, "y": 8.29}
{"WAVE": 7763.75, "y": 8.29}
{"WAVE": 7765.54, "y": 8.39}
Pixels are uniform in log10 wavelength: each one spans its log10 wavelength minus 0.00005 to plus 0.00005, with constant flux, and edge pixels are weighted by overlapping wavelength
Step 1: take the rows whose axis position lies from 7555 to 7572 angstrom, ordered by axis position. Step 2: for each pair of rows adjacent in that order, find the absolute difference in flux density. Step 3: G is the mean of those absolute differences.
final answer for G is 0.13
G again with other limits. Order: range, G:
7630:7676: 0.28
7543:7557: 0.10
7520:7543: 0.13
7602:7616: 0.20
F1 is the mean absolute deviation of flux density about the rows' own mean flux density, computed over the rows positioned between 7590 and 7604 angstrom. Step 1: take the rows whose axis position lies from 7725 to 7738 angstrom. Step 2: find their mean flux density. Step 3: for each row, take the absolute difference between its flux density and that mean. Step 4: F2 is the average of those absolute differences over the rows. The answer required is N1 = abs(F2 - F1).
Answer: 0.24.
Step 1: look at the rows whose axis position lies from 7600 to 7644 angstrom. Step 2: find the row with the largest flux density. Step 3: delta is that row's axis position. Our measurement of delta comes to 7608.02 angstrom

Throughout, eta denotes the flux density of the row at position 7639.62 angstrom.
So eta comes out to 9.49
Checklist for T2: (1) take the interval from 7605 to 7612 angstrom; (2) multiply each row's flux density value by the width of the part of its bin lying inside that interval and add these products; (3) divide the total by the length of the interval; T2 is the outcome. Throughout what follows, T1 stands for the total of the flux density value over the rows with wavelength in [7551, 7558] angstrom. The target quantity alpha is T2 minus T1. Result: -33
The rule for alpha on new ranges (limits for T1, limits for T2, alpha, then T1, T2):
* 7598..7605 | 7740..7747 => -32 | 40.5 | 8.8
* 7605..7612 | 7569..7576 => -31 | 42.1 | 11.3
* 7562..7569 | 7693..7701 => -37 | 43.5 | 6.8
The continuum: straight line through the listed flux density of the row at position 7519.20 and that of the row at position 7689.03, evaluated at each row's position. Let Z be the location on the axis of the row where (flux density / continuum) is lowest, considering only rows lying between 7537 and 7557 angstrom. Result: 7538.27 angstrom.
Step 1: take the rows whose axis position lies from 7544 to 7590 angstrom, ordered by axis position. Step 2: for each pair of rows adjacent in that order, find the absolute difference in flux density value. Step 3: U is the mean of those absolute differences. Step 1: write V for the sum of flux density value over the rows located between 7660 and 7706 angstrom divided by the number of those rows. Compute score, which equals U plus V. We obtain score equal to 7.6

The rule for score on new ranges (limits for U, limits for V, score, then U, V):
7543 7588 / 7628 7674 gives 8.6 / 0.13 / 8.4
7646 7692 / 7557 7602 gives 10.9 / 0.27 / 10.6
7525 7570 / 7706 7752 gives 8.7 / 0.12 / 8.6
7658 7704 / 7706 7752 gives 9.0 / 0.39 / 8.6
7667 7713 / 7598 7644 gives 10.1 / 0.28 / 9.8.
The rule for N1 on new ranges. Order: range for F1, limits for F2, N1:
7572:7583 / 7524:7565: 0.12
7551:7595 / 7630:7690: 0.28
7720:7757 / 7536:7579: 0.24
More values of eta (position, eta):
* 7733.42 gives 8.88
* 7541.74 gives 11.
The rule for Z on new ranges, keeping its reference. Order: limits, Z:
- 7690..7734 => 7699.66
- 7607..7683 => 7666.05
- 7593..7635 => 7594.02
